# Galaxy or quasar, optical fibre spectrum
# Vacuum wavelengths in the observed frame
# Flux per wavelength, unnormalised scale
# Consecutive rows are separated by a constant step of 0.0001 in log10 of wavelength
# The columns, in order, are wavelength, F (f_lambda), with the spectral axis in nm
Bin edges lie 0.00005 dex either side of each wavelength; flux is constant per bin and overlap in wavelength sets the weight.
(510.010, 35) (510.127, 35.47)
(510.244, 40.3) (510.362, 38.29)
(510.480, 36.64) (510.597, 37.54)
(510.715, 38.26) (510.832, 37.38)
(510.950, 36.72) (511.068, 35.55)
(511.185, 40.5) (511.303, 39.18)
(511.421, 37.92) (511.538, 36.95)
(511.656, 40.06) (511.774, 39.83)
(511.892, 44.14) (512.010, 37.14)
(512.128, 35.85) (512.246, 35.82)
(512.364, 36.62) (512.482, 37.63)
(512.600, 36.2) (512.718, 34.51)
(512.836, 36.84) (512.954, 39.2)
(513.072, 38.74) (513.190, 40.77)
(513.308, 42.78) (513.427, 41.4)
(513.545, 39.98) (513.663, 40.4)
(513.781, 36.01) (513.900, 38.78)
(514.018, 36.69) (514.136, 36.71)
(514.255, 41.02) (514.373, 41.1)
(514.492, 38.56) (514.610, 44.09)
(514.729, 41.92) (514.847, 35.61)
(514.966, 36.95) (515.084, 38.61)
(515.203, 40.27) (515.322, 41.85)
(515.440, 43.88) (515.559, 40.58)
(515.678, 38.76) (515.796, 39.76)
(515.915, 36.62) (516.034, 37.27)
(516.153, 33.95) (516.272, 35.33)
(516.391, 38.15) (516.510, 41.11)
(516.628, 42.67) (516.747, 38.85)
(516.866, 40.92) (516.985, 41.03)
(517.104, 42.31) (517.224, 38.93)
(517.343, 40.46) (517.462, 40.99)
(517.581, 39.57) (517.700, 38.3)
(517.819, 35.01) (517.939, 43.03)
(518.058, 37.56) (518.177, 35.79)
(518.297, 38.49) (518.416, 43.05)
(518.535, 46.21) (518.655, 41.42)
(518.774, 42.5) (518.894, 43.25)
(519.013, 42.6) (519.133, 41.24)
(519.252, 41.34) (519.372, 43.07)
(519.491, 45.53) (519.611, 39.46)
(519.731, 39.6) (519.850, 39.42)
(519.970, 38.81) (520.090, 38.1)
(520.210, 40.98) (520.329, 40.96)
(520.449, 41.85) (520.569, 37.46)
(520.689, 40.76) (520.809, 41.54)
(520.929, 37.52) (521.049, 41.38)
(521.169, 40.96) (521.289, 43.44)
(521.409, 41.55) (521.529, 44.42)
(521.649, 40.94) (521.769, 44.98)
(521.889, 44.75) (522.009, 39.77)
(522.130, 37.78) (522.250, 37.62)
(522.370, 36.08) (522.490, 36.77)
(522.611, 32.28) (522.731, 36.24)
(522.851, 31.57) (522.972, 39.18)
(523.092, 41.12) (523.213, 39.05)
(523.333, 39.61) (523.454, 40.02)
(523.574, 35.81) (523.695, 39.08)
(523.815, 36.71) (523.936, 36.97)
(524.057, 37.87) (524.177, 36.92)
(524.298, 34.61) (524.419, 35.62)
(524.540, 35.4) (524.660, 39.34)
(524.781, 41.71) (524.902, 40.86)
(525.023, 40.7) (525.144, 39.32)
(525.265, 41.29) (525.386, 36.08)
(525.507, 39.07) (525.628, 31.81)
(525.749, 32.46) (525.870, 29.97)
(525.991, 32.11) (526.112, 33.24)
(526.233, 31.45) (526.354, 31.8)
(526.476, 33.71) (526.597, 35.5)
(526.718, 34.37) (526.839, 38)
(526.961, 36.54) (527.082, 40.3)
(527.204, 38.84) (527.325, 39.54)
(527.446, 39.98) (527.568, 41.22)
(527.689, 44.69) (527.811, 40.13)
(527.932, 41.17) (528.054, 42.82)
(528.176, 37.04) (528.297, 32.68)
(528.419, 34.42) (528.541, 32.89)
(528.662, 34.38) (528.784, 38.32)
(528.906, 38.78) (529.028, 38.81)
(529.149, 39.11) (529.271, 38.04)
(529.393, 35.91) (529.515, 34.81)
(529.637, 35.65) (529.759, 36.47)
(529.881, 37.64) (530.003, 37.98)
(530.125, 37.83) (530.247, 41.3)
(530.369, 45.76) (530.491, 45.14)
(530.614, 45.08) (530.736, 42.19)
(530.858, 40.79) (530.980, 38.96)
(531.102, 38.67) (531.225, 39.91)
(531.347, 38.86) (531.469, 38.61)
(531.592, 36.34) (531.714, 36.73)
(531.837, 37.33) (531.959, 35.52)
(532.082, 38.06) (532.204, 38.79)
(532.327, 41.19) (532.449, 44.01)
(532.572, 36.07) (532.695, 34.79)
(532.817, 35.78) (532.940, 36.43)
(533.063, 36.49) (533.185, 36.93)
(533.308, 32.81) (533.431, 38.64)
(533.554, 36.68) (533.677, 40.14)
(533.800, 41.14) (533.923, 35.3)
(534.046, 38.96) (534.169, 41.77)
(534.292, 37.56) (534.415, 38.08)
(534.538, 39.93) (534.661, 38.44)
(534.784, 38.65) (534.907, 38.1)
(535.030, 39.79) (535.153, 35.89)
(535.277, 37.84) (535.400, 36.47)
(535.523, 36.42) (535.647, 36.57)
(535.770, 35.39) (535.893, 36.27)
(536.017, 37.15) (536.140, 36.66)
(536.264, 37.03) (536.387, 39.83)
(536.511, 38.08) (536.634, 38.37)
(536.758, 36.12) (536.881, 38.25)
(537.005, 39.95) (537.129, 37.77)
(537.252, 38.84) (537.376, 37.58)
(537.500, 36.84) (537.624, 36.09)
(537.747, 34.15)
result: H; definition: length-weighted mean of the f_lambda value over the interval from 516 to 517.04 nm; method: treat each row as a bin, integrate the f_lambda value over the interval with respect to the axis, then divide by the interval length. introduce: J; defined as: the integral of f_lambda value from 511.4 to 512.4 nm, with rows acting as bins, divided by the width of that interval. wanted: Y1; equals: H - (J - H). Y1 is 39.4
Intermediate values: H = 38.9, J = 38.3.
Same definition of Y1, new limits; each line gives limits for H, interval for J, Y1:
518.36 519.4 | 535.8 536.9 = 48.0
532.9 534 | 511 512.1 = 35.5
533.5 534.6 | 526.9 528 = 37.4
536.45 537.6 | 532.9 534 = 38.6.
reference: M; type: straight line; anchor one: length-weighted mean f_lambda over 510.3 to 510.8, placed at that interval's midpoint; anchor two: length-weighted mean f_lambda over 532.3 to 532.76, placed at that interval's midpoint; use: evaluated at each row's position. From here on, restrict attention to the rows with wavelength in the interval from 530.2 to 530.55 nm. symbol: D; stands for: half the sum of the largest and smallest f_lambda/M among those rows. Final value 1.12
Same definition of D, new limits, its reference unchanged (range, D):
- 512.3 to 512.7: 0.98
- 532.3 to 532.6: 1.03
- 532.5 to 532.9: 0.91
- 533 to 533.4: 0.90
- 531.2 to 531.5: 1.01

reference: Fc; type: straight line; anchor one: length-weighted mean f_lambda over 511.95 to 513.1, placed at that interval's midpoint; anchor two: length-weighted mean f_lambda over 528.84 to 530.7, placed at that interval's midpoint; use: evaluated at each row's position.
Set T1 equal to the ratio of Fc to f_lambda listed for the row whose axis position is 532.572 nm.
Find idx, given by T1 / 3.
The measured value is 0.366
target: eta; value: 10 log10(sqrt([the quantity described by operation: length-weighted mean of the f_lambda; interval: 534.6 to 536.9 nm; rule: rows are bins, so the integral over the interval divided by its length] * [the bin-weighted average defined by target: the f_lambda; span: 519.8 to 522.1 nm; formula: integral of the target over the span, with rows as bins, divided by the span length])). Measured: 15.9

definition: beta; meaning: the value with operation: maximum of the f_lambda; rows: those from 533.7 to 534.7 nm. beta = 41.77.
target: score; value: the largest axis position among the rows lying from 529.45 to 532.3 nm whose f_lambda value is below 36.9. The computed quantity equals 531.959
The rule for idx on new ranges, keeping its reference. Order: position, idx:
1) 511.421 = 0.322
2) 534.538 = 0.333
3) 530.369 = 0.287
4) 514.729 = 0.295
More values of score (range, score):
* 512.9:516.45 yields 516.272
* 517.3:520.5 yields 518.177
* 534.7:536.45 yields 536.140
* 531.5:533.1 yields 533.063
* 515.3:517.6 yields 516.272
